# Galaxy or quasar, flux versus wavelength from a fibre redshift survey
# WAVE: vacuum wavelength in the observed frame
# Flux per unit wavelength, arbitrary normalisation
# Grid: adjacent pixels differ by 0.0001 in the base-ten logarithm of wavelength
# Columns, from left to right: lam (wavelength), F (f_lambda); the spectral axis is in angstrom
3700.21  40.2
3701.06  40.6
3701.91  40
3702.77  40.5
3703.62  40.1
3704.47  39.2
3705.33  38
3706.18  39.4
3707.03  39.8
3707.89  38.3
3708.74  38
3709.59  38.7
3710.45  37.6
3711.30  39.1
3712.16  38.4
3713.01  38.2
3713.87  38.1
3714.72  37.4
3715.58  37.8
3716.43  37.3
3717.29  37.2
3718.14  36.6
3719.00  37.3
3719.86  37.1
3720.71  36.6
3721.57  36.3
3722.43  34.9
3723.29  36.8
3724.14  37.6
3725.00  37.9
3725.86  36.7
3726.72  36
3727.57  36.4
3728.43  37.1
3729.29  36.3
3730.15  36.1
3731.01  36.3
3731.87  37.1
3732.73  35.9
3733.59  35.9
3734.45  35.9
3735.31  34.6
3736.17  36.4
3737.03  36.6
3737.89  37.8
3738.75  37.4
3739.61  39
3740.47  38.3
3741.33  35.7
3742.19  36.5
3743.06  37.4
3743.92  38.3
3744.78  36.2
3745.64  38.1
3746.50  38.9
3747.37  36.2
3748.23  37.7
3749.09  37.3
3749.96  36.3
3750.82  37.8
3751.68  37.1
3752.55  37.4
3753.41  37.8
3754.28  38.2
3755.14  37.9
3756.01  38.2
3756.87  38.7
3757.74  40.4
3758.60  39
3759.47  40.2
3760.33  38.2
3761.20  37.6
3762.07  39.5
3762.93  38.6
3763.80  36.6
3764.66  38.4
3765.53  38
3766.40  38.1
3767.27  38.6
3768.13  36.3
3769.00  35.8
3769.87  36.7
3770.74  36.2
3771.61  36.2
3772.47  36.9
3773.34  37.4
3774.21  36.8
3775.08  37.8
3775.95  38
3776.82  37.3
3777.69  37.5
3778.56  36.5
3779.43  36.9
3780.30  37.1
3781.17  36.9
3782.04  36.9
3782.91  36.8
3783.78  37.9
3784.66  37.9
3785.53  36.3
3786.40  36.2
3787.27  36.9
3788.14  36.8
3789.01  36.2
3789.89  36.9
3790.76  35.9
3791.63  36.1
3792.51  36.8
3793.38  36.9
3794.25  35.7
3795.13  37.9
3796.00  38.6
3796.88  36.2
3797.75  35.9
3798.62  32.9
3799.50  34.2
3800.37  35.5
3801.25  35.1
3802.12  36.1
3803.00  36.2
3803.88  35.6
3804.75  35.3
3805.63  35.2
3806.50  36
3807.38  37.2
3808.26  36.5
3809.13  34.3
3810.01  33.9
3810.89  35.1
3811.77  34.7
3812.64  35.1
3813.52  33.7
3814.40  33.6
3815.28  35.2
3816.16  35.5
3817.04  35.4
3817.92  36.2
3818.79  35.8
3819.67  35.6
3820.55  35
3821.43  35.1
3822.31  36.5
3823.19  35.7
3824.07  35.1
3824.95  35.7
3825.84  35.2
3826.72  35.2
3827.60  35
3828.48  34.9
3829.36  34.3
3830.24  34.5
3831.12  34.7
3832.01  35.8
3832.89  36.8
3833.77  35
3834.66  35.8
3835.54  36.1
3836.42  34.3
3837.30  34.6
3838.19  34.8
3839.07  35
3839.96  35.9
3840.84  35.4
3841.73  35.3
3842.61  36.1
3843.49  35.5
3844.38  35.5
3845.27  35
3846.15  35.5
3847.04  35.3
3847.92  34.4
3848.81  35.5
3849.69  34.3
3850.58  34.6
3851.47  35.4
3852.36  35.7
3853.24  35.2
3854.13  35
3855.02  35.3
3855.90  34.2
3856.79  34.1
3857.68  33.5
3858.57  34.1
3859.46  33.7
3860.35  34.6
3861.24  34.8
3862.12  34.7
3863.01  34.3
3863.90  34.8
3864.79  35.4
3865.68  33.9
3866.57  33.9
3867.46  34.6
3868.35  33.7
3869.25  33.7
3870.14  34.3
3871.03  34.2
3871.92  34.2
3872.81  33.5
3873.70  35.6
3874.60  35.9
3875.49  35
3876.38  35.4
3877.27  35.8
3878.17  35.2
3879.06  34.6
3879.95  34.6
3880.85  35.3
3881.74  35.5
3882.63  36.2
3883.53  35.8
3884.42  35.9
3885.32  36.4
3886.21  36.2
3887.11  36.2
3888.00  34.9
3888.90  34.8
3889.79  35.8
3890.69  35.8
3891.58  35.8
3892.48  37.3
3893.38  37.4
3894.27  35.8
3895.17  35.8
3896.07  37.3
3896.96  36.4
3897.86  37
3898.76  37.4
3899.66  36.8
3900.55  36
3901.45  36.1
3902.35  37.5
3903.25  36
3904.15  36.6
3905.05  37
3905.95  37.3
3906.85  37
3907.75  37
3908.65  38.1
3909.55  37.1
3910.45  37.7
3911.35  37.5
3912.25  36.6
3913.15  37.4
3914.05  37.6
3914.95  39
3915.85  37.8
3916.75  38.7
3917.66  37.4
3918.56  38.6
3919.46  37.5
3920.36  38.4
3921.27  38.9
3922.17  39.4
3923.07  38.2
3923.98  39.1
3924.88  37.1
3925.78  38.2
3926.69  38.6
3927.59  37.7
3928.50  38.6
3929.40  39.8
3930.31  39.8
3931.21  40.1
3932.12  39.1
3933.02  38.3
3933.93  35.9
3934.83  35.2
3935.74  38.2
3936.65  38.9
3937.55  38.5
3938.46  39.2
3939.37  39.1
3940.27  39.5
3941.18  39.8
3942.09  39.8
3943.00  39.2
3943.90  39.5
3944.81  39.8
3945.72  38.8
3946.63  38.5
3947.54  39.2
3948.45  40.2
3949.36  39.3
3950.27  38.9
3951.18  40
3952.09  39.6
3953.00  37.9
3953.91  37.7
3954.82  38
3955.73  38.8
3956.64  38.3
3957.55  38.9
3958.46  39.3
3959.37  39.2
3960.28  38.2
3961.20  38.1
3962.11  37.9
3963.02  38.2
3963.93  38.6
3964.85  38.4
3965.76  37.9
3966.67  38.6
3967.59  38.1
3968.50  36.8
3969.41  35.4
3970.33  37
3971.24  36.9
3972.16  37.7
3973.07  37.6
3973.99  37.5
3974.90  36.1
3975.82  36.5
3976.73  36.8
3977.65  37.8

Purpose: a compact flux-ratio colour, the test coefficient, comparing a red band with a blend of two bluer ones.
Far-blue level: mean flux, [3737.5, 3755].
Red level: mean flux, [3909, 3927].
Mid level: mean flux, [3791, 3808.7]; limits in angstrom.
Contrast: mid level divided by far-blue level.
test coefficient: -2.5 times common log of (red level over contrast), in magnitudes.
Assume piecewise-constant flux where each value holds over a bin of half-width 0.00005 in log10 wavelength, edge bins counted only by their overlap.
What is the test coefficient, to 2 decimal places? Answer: -3.99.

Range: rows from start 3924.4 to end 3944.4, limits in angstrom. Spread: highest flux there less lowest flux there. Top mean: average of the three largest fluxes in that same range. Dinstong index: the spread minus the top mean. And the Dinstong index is -35.0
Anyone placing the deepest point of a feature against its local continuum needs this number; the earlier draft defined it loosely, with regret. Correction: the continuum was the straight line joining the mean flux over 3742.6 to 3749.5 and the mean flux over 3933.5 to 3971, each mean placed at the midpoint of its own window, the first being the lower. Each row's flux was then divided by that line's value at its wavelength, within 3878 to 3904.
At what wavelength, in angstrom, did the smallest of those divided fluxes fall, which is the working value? 3879.95 angstrom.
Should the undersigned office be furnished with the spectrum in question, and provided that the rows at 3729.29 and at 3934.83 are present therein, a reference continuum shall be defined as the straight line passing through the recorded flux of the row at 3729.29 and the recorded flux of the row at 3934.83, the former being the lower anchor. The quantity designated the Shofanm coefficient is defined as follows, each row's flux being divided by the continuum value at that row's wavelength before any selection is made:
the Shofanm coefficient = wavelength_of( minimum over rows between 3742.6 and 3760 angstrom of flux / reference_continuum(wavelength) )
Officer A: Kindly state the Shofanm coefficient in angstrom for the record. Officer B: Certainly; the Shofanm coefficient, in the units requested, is 3744.78 angstrom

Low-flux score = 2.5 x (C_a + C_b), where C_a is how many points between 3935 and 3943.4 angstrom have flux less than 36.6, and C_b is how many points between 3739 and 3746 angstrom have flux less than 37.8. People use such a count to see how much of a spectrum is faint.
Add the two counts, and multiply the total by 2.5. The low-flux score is 10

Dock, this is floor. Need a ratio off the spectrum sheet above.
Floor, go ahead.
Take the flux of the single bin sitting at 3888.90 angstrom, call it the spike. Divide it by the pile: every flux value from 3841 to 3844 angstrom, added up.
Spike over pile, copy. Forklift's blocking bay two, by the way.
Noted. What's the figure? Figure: 0.326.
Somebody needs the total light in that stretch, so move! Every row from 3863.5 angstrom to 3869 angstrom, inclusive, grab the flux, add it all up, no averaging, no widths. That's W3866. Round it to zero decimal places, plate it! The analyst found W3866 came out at 206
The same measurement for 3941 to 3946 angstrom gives 237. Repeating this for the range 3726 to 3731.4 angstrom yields 218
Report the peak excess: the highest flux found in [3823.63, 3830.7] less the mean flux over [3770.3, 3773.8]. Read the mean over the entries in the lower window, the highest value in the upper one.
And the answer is -1.0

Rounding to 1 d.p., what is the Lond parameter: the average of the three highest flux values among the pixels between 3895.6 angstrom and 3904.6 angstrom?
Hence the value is 37.4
